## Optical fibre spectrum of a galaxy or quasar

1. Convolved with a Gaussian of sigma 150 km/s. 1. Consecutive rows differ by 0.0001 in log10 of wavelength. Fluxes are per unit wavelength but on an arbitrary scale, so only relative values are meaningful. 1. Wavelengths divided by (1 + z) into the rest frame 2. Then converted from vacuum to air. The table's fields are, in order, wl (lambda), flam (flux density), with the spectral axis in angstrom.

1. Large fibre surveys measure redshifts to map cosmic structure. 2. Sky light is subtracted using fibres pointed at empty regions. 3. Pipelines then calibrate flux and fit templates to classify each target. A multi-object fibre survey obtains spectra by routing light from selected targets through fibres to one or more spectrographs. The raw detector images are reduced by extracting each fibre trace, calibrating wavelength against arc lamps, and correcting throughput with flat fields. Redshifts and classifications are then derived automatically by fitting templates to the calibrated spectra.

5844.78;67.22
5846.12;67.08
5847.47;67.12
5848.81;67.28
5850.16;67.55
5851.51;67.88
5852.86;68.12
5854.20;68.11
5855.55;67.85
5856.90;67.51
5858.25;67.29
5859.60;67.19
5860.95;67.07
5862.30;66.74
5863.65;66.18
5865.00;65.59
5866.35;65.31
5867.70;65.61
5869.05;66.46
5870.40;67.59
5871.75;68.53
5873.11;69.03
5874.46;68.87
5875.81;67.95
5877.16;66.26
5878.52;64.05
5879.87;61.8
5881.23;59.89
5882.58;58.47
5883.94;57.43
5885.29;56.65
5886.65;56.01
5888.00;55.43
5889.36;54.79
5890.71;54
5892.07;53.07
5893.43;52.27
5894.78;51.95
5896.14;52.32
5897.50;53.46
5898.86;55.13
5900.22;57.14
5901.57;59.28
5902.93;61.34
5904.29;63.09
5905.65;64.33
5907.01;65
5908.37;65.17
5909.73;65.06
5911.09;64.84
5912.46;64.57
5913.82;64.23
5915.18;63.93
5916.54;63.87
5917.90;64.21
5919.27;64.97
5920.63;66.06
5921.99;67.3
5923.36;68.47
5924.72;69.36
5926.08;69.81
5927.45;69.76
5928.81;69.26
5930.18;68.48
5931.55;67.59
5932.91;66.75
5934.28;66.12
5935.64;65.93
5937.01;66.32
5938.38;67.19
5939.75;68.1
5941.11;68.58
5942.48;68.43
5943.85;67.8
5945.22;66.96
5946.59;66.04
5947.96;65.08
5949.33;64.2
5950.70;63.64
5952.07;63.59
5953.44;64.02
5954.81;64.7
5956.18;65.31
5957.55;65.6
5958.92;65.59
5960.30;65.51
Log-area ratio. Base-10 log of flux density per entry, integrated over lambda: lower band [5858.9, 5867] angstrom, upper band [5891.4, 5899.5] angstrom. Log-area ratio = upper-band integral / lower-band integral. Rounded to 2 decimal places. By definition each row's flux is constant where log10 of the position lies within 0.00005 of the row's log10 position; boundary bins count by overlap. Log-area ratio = 0.95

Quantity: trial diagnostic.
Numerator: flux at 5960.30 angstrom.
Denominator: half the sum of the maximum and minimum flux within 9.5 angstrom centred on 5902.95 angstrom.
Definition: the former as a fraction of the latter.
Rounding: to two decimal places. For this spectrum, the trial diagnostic 1.09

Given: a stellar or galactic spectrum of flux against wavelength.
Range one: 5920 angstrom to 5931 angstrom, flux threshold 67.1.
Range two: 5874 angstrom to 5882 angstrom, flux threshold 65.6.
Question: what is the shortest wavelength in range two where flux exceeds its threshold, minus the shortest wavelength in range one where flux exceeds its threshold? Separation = -47.5 angstrom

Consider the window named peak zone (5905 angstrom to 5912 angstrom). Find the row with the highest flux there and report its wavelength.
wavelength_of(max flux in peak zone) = 5908.37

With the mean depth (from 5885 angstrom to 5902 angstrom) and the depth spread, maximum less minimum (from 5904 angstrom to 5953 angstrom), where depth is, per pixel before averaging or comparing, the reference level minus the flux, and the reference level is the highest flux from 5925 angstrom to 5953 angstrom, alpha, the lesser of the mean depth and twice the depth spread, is 13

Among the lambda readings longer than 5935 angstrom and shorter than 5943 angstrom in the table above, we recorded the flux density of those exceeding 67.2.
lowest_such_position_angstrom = 5939.75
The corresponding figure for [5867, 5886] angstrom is 5870.40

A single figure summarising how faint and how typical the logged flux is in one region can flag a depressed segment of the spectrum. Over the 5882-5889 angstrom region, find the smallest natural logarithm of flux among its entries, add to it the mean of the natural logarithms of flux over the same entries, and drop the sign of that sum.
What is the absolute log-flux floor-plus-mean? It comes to 8.05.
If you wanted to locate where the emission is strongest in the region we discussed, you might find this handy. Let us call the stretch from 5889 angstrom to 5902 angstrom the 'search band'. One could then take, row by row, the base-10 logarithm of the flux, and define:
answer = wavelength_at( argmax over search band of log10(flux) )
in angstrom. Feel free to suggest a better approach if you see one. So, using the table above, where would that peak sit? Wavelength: 5901.57 angstrom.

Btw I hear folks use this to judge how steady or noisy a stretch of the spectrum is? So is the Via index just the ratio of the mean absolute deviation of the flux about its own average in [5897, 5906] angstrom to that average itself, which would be 0.056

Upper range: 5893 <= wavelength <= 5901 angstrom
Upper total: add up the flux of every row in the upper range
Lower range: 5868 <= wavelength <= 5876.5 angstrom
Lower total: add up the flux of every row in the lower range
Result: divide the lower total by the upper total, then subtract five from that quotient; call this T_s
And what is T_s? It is -3.73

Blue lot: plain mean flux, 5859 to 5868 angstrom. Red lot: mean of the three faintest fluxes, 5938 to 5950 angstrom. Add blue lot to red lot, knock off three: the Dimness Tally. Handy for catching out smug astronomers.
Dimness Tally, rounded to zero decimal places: 128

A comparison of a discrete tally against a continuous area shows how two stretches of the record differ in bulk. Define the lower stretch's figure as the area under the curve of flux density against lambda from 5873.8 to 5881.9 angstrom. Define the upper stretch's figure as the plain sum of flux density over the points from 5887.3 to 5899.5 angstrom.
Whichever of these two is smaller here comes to 482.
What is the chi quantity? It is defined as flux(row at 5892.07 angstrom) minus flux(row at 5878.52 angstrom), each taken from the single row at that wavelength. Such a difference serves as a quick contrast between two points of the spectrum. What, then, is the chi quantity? -11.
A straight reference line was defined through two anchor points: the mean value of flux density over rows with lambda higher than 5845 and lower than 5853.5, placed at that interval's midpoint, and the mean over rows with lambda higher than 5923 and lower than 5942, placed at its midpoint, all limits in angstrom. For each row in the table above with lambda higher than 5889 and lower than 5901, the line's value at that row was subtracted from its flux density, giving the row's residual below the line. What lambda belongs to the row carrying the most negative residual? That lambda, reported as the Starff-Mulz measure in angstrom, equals 5894.78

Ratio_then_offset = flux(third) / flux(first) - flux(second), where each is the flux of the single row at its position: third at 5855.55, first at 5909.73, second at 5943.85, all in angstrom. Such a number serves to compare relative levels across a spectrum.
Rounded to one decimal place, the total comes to -66.8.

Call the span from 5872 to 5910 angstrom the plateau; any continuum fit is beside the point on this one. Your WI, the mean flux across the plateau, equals 60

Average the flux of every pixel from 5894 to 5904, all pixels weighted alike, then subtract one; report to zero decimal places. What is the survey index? 55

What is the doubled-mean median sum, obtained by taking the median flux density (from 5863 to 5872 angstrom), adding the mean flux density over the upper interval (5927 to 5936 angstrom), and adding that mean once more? 202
